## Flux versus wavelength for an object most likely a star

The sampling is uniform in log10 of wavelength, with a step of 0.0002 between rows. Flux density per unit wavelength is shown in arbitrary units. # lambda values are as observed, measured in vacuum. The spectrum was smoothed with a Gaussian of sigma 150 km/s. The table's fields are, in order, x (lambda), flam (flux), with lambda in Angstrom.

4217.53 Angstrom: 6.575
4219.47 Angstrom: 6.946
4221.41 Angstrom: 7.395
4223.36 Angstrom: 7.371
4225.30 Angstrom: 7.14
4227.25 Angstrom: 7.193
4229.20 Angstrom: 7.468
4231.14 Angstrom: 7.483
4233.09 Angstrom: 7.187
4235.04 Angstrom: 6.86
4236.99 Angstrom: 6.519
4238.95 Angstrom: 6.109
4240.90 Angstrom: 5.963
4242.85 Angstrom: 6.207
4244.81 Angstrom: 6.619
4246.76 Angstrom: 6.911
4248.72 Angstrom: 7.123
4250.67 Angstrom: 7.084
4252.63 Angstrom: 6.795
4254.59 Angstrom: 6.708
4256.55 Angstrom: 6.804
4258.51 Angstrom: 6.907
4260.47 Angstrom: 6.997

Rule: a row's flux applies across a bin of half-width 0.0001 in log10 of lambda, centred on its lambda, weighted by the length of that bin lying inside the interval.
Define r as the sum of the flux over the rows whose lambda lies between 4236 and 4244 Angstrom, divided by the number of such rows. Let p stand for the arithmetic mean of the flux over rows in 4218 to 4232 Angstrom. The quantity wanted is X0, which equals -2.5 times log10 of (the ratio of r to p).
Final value 0.18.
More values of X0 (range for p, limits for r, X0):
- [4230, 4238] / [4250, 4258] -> 0.03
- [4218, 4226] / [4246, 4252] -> 0.03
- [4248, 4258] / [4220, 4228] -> -0.06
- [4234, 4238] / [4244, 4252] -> -0.04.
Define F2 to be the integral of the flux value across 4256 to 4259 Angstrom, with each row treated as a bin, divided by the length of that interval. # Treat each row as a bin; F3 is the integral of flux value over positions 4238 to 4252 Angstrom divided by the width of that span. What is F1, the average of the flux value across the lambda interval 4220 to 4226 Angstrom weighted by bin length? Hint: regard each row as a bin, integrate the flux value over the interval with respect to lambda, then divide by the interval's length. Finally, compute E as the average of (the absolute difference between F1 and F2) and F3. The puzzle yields 3.51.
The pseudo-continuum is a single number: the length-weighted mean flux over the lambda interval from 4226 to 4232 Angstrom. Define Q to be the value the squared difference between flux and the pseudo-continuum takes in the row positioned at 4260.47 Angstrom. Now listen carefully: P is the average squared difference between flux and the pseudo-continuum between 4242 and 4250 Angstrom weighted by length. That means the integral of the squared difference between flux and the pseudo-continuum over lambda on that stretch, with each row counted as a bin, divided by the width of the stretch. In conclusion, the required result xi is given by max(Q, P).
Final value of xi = 0.5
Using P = 0.52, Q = 0.1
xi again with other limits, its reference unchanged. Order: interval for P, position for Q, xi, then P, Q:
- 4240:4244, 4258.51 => 1.6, 1.61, 0.2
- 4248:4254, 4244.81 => 0.6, 0.18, 0.6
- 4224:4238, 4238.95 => 1.6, 0.16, 1.6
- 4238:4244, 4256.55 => 1.6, 1.61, 0.3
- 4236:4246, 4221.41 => 1.2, 1.22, 0.0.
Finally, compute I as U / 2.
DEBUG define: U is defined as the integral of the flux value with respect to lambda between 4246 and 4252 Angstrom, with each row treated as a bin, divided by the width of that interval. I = 3.52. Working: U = 7.03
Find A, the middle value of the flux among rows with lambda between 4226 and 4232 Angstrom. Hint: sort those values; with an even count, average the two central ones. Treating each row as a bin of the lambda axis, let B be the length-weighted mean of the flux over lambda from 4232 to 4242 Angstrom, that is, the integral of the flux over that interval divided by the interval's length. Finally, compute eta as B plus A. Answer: 14.00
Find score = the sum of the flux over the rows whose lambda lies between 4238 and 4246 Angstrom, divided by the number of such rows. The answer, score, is 6.22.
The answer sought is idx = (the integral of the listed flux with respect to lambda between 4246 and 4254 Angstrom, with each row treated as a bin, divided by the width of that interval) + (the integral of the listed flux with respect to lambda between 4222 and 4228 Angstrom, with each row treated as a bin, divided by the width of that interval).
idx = 14.2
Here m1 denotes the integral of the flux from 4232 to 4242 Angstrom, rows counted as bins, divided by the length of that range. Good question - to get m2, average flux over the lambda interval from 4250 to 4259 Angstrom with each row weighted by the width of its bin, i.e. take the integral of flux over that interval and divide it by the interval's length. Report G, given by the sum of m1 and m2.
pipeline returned 13.4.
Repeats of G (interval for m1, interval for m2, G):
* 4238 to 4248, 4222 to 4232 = 13.7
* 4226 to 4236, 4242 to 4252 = 14.0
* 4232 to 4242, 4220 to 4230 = 13.8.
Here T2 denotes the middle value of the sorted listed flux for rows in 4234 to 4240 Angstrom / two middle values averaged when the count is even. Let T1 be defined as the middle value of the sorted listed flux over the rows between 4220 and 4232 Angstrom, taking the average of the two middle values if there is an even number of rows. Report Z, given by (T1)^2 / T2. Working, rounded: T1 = 7.4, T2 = 6.5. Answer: 8.4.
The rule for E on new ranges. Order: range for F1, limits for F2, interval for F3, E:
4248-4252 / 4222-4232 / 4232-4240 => 3.46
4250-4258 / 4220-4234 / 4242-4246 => 3.46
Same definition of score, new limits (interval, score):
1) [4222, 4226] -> 7.26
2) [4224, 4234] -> 7.29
